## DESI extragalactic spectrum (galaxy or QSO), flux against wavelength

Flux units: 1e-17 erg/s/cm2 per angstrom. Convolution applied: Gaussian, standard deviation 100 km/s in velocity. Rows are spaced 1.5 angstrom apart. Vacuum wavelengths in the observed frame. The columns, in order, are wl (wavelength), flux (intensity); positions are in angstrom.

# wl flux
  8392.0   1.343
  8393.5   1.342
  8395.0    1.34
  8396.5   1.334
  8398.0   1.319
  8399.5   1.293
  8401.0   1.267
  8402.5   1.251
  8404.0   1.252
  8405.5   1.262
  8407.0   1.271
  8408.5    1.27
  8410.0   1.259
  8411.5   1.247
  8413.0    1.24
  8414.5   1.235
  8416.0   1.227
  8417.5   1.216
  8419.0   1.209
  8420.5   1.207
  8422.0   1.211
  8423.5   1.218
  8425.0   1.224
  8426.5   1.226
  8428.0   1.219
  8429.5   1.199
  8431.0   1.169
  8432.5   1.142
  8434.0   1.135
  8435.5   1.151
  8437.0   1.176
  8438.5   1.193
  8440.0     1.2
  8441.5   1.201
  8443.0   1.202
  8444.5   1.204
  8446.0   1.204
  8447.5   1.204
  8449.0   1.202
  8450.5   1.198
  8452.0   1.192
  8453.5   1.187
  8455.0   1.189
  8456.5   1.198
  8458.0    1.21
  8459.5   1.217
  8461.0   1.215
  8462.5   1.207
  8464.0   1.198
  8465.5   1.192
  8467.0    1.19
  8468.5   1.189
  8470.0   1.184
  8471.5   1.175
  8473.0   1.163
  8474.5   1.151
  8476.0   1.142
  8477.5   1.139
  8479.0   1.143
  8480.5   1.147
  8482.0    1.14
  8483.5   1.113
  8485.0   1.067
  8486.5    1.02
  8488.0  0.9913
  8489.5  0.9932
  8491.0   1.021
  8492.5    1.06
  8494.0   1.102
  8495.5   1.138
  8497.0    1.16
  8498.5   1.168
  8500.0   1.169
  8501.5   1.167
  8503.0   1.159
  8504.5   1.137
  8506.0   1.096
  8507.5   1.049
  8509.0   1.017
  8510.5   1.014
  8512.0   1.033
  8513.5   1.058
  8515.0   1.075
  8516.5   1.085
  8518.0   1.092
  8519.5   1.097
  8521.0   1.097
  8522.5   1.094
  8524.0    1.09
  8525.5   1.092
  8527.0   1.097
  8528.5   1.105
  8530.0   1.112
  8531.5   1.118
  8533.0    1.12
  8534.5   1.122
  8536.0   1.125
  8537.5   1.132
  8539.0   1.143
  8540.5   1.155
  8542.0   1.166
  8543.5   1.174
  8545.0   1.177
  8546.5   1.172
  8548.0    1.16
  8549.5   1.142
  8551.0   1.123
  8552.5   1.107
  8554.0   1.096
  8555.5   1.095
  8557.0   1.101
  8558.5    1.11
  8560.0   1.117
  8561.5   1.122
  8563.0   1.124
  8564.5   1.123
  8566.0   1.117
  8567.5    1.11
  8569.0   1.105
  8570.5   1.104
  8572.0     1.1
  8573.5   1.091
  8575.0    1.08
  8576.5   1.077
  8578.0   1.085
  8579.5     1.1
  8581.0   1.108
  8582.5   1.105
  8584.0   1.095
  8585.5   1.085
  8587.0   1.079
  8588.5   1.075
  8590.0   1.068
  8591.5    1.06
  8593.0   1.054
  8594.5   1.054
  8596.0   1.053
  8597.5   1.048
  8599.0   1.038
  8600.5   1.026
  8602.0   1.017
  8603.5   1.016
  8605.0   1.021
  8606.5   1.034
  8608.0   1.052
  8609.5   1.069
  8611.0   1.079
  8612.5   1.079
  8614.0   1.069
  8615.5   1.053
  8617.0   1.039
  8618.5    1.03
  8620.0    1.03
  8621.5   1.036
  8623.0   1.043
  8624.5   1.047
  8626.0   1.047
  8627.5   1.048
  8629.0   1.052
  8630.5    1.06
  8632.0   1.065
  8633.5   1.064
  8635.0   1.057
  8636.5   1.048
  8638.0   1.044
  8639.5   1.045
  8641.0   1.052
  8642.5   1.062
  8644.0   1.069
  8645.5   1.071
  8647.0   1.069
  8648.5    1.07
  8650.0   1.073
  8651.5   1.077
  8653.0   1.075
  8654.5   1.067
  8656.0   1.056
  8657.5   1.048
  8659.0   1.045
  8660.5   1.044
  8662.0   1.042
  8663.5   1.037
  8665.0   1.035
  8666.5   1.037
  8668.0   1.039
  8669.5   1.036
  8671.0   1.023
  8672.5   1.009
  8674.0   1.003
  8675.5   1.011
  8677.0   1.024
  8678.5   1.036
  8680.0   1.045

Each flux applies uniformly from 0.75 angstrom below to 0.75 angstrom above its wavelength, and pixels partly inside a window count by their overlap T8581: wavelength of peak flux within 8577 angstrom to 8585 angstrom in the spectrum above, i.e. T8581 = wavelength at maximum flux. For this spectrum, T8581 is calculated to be 8581.0 angstrom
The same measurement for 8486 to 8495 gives 8494.0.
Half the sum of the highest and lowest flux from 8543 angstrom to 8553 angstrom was 1.14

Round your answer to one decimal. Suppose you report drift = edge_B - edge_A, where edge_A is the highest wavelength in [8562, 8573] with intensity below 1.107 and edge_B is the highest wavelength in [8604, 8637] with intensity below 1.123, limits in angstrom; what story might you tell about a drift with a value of 64.5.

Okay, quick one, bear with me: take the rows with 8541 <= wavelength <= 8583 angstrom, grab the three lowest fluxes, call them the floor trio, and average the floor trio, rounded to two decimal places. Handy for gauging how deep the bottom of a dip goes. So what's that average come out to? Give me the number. 1.08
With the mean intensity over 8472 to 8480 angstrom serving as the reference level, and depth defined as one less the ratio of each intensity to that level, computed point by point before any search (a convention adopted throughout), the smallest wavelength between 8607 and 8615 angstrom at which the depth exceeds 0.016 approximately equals 8608.0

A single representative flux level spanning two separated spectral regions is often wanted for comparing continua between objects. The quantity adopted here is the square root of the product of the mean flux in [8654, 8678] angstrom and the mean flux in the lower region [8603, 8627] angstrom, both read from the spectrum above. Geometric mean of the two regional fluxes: 1.041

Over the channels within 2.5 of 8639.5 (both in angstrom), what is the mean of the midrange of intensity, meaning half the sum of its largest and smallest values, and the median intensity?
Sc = 1.05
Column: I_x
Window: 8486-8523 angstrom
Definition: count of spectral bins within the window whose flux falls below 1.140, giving 20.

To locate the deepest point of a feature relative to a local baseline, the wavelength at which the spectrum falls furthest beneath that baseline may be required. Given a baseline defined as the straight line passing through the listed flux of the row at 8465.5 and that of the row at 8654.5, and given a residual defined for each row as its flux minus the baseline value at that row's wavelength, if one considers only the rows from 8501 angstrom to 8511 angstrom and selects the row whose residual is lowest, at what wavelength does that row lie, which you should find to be 8510.5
